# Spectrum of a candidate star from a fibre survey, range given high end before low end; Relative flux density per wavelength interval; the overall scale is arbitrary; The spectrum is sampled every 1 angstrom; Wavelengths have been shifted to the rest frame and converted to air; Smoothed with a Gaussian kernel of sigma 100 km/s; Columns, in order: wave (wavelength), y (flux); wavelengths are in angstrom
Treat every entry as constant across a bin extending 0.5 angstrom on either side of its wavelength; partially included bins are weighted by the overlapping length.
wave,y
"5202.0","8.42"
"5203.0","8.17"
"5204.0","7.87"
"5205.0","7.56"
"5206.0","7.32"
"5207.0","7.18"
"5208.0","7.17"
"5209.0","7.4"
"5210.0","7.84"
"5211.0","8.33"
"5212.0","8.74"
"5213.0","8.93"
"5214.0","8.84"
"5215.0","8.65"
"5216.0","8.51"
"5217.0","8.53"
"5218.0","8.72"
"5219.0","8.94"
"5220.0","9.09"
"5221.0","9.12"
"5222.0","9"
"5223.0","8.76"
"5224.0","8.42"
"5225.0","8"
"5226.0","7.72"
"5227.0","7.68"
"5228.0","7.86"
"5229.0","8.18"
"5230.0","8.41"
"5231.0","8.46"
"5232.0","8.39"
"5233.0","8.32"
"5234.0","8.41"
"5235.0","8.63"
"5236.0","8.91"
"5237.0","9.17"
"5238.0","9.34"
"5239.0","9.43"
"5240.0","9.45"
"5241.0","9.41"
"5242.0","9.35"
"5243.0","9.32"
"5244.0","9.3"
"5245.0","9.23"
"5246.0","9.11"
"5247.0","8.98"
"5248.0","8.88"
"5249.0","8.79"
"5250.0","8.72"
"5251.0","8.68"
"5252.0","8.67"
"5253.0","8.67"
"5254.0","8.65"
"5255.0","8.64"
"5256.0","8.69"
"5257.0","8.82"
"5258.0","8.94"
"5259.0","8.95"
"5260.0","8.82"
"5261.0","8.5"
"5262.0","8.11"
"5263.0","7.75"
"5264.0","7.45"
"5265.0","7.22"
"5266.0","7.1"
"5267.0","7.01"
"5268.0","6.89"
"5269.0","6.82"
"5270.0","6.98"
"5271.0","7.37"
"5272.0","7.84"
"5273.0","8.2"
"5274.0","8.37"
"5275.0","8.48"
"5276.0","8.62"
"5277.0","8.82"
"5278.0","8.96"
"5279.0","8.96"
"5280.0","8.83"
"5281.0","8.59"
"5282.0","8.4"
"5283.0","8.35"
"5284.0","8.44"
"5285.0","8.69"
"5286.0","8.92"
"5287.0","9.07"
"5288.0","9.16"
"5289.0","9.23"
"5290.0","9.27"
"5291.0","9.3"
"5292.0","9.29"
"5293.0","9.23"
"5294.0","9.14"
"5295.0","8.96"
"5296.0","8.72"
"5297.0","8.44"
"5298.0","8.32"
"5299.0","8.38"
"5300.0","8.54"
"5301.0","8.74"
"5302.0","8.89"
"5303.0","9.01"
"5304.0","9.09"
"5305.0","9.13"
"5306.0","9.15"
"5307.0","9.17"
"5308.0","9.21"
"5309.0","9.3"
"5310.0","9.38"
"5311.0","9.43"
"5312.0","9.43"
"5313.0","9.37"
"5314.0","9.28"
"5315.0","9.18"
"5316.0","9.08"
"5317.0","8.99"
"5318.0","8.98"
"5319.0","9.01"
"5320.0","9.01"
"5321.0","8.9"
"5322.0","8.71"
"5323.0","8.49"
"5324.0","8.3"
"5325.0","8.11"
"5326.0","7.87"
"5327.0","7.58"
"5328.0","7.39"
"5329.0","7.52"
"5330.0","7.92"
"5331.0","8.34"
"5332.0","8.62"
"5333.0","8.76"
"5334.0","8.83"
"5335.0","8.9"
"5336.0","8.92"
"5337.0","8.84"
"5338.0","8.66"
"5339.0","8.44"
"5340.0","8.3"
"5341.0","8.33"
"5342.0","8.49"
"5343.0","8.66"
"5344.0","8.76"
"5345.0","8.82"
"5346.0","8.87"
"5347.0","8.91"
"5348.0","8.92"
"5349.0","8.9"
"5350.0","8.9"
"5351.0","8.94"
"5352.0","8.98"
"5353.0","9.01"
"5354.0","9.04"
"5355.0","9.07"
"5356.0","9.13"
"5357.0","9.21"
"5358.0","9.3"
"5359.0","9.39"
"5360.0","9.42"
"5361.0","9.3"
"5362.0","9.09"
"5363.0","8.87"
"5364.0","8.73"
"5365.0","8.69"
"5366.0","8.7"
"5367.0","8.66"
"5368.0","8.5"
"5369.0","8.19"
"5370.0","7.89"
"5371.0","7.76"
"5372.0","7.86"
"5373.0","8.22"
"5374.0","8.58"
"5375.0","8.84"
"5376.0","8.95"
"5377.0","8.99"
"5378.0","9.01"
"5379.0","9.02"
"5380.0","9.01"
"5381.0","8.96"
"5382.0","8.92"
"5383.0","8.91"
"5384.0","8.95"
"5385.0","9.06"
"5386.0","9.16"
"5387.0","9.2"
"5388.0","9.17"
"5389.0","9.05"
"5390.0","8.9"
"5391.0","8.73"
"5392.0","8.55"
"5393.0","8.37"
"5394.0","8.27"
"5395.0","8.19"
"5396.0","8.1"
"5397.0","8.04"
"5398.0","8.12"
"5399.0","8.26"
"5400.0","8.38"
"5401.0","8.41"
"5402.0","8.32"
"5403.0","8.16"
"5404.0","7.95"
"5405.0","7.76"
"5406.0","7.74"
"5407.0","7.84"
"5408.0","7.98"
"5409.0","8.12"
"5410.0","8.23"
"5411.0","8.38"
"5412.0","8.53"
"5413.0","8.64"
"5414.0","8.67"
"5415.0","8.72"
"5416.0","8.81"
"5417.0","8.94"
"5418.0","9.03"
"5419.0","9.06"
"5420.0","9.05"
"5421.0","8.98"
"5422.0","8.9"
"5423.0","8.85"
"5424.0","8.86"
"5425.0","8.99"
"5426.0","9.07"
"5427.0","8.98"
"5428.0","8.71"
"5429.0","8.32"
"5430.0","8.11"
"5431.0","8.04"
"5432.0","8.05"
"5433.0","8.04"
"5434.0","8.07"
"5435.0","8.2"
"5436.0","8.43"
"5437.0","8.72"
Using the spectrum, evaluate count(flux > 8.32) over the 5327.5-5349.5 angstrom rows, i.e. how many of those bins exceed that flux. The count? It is 18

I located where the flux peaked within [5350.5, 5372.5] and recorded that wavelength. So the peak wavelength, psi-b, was 5360.0 angstrom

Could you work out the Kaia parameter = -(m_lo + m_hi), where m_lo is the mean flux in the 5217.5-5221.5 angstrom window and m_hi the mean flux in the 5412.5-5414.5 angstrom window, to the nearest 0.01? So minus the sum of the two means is -17.62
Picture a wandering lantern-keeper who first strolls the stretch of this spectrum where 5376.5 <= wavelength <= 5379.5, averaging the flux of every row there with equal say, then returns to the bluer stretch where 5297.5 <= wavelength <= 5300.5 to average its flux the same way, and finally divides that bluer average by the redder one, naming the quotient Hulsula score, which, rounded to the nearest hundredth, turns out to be 0.93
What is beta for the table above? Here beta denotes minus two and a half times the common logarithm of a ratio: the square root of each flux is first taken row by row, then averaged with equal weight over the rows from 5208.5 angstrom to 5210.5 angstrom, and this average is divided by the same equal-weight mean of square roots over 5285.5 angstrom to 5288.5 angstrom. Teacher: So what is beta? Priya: 0.093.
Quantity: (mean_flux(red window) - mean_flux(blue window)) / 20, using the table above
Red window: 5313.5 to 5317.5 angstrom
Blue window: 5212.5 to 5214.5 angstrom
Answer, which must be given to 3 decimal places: 0.012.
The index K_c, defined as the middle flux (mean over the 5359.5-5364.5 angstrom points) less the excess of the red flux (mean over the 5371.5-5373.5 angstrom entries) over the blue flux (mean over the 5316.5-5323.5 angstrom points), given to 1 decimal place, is 9.9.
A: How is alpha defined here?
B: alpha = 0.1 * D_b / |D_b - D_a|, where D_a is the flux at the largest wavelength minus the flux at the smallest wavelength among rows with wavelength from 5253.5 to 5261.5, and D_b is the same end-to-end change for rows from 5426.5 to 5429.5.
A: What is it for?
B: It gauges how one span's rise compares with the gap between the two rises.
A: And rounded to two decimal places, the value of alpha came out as -0.13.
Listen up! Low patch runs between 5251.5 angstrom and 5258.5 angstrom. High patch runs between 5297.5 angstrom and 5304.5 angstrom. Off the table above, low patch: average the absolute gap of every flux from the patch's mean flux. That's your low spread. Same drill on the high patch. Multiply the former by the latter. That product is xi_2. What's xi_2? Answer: 0.022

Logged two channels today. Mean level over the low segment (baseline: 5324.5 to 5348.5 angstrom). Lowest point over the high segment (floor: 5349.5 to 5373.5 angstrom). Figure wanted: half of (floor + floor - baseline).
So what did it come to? 3.5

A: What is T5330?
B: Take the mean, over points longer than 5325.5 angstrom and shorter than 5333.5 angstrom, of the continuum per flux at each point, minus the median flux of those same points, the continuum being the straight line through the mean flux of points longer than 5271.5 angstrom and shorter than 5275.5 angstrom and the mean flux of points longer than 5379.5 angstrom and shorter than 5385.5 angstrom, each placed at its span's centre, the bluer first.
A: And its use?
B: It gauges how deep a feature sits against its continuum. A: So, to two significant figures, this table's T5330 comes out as -6.8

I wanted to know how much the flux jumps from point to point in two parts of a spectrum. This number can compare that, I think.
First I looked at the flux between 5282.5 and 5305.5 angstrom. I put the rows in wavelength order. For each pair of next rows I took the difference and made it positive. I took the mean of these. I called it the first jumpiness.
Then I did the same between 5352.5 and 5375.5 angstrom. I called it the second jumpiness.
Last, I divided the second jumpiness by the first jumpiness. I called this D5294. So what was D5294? 1.2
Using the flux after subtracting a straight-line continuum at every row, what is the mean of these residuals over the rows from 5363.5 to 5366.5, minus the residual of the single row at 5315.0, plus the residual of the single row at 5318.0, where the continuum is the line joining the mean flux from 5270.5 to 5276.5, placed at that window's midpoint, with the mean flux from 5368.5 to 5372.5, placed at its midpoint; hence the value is 0.58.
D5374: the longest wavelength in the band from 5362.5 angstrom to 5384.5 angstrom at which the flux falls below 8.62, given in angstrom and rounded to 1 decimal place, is 5374.0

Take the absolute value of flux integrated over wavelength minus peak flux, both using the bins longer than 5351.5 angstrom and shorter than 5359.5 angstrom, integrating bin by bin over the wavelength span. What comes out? 63.7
